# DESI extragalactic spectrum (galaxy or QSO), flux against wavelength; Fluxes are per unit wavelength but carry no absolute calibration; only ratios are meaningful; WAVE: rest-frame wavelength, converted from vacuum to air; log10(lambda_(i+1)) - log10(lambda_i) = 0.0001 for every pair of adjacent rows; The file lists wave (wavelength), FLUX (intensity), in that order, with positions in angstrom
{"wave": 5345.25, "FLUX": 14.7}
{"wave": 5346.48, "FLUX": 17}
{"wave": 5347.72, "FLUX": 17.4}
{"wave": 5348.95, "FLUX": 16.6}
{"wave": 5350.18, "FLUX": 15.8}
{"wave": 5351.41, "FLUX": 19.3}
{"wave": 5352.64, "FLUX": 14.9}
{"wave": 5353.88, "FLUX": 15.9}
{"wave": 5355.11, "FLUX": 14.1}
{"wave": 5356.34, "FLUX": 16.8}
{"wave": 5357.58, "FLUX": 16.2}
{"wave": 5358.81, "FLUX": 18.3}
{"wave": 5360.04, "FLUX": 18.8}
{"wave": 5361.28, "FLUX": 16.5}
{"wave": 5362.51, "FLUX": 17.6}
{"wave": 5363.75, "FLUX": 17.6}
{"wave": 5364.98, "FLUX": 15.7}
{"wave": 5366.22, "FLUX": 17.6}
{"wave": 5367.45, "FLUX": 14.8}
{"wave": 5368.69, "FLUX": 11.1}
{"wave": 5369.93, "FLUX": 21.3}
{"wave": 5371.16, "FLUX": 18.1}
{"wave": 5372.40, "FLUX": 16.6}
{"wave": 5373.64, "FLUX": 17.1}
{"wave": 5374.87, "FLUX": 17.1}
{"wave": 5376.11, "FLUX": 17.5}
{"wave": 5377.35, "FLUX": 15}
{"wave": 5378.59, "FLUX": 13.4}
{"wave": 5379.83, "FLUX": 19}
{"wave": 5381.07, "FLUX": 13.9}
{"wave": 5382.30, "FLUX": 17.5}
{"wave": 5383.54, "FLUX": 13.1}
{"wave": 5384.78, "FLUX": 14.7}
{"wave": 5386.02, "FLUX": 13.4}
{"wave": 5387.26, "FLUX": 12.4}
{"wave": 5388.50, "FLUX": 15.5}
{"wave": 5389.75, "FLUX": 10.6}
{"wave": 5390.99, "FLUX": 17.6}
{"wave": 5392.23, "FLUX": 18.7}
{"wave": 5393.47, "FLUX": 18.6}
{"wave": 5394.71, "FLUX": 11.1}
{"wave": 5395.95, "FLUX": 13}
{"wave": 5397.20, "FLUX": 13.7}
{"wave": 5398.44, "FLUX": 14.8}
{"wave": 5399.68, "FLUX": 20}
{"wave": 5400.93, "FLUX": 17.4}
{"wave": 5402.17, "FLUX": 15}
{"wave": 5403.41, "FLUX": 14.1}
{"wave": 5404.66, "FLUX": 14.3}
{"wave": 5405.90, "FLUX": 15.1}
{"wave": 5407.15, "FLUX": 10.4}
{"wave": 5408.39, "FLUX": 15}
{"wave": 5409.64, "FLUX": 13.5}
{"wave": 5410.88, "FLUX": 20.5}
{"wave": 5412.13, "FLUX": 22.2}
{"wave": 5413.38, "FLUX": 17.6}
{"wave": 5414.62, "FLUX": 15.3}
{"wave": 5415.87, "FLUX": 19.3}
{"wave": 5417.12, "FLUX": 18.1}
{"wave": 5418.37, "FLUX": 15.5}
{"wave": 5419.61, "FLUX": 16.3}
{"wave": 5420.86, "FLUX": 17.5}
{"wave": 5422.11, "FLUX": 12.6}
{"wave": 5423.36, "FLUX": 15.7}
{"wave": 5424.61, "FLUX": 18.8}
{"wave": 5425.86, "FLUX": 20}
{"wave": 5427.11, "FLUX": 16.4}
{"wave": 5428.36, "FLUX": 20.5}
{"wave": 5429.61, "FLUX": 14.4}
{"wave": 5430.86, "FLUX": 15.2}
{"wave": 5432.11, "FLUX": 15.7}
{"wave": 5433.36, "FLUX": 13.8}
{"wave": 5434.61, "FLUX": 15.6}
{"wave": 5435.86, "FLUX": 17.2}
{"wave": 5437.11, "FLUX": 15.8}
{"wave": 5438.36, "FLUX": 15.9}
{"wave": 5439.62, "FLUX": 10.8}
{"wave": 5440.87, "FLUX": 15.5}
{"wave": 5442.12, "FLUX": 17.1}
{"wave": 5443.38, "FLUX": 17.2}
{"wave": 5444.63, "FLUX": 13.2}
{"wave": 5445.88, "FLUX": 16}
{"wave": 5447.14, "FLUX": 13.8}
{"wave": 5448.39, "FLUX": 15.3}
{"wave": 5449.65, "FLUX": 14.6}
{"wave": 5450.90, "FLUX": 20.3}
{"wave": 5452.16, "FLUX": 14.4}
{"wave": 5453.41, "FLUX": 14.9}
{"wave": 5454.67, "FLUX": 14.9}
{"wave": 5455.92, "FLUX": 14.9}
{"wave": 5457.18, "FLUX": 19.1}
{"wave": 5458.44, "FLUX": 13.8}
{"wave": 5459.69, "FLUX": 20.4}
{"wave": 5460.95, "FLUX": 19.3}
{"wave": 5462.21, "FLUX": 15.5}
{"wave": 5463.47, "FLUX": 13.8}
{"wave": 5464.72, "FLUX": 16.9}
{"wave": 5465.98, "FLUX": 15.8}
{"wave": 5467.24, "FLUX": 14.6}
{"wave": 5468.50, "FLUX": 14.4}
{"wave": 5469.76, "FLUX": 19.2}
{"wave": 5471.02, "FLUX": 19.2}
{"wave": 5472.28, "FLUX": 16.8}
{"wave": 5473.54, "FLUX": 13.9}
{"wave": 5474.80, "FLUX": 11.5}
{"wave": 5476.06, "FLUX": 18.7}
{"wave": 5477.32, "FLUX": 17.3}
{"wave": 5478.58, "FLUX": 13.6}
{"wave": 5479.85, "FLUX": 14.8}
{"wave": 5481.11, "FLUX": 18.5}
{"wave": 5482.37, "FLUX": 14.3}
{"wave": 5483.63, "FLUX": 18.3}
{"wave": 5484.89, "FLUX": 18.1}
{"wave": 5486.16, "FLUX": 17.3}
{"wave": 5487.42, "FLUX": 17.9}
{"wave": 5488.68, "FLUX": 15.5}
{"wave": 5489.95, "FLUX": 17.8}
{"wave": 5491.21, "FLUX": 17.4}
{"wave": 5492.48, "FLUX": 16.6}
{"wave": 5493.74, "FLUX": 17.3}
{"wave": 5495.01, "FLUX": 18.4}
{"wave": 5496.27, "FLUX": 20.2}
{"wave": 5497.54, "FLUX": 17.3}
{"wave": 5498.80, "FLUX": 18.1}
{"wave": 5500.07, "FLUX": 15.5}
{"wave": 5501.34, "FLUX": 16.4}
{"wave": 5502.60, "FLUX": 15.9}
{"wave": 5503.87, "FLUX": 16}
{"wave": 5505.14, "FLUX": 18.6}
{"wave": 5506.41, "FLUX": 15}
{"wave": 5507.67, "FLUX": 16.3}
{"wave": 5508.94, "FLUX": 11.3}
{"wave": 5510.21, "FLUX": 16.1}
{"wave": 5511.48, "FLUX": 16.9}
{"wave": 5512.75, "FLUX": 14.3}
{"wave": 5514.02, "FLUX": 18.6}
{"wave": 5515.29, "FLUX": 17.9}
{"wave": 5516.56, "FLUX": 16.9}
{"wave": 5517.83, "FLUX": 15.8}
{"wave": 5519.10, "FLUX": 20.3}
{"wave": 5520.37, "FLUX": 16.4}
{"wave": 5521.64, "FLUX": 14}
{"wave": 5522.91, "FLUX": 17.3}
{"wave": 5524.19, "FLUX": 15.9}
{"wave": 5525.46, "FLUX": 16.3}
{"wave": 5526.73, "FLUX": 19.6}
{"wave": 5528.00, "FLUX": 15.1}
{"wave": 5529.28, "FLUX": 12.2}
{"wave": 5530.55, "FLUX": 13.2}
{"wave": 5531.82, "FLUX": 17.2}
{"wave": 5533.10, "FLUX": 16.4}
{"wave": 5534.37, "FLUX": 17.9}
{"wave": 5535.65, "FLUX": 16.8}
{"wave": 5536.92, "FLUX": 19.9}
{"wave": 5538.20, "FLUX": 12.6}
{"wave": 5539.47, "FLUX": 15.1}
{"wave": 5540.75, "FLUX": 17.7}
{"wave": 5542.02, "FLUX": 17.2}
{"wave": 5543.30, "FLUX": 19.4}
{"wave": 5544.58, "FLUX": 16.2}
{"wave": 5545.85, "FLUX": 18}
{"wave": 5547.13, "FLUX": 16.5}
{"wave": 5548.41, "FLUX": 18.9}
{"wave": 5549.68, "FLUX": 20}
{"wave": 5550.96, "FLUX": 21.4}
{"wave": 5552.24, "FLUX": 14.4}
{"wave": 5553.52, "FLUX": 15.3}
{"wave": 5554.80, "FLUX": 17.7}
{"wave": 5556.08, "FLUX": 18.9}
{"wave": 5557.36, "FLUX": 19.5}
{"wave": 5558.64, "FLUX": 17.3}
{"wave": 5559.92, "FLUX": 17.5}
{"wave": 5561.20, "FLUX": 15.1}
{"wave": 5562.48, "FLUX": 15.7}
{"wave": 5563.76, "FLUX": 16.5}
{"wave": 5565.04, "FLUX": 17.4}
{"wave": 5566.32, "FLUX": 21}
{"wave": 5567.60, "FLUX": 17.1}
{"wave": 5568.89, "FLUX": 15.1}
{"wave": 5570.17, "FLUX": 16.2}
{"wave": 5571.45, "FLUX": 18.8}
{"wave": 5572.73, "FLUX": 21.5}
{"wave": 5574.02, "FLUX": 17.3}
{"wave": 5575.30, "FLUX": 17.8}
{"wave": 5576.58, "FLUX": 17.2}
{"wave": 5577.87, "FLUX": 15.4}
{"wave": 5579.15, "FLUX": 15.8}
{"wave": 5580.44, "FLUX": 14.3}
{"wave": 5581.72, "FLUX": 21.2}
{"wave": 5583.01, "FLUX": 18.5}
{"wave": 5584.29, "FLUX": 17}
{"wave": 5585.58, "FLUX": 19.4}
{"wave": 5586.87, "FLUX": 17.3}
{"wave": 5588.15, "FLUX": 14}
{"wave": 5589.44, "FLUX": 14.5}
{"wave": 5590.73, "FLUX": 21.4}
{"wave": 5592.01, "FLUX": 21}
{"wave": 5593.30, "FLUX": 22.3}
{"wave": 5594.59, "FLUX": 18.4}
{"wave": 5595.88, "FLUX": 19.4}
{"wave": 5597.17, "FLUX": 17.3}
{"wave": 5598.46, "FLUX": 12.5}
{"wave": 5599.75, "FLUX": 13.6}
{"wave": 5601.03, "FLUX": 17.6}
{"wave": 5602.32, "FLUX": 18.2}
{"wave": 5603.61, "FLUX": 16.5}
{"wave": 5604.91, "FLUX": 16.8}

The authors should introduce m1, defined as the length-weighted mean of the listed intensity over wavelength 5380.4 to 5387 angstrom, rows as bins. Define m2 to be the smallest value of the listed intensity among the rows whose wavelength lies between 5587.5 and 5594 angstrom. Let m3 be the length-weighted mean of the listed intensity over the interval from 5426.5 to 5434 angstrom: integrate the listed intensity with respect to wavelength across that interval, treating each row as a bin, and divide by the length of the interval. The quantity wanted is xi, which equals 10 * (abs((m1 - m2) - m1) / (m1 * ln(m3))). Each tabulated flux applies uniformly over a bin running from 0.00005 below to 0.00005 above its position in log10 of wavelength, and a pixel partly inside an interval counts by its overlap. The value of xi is 3.49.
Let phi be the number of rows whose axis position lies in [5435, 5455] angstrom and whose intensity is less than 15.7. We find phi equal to 9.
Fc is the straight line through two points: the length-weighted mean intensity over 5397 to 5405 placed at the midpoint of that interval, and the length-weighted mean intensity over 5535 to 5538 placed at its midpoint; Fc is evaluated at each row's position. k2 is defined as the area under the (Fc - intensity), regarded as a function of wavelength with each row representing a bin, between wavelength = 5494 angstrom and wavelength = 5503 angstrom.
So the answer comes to -4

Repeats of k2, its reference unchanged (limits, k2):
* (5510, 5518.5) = 4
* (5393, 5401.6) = 2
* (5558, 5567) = 5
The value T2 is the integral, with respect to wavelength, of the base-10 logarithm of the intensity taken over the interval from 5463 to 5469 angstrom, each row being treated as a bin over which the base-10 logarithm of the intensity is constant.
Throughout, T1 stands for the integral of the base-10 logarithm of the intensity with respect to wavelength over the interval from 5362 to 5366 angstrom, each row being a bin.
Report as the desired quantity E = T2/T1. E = 1.4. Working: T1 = 5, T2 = 7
